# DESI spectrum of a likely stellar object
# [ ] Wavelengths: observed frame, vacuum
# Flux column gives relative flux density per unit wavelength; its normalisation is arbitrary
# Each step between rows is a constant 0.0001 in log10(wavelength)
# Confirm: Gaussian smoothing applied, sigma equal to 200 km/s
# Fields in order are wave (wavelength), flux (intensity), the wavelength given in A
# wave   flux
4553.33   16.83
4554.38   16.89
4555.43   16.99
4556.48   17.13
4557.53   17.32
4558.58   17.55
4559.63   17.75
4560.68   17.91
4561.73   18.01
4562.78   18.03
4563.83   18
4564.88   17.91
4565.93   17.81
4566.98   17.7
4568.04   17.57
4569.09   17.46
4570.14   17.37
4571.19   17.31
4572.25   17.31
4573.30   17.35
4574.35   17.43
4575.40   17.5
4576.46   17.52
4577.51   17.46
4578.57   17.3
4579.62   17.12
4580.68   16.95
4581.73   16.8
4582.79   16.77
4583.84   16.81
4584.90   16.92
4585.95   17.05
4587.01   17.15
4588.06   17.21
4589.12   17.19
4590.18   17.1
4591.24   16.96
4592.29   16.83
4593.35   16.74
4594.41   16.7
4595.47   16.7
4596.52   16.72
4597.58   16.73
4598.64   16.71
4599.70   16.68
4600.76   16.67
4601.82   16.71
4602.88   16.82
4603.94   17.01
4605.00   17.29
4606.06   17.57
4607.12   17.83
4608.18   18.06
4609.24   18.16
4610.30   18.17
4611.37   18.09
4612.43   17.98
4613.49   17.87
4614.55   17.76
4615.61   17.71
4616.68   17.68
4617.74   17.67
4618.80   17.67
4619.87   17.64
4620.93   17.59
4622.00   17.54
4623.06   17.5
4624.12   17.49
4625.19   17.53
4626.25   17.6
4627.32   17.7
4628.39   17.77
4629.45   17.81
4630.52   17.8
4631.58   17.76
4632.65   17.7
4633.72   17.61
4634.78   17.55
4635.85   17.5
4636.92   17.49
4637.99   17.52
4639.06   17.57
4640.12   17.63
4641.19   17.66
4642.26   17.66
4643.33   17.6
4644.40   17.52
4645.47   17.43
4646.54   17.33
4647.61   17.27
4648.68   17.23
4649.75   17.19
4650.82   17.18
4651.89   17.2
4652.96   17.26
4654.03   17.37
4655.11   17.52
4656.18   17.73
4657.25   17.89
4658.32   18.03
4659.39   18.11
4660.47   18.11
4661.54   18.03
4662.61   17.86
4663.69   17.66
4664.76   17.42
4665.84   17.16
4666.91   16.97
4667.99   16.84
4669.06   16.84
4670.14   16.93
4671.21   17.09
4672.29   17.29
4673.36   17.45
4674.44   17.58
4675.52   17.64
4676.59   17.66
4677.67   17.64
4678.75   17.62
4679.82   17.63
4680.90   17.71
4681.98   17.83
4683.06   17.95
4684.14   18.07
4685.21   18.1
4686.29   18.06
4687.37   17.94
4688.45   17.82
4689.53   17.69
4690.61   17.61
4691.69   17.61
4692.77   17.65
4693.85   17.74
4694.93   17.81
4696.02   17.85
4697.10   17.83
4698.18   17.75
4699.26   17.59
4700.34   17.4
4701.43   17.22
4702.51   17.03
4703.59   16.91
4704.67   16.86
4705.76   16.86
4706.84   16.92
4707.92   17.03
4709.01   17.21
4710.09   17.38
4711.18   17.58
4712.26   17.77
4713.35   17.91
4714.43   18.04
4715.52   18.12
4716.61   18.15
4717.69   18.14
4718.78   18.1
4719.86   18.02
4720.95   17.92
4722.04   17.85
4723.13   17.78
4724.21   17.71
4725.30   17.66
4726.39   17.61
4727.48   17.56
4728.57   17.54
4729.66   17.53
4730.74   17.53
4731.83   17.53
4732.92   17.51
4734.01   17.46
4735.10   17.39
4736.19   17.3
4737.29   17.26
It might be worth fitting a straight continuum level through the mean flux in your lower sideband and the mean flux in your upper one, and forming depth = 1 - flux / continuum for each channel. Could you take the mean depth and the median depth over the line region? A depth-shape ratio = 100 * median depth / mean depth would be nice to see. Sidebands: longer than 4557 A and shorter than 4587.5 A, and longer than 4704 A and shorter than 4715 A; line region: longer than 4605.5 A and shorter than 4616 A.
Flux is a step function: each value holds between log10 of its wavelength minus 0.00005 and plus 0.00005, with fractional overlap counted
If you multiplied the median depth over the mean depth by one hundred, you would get 101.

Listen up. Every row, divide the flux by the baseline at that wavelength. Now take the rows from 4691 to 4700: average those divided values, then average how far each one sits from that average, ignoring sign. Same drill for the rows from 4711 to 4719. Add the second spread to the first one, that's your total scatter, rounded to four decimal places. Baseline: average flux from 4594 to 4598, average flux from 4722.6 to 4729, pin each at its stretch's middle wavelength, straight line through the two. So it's 0.0132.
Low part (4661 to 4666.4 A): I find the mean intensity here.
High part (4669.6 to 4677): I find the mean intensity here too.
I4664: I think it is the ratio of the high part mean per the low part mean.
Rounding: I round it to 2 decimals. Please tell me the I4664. 0.99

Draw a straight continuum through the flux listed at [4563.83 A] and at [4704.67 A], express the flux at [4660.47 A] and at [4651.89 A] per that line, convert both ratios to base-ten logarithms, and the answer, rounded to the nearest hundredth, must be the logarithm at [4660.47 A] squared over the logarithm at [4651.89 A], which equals -0.22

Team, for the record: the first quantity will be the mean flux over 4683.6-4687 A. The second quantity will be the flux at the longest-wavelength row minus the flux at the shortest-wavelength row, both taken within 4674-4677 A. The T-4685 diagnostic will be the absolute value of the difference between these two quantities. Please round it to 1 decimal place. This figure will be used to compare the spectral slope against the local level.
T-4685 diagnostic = 18.0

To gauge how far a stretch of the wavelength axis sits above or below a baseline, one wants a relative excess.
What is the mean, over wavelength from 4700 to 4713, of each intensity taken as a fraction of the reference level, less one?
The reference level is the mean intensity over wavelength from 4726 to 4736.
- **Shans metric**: -0.019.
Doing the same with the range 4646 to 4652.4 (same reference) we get -0.016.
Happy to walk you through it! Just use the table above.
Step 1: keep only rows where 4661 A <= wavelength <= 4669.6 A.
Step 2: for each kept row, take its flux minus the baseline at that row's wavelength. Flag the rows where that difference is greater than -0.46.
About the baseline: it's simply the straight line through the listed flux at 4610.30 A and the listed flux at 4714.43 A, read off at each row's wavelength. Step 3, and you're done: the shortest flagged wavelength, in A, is 4661.54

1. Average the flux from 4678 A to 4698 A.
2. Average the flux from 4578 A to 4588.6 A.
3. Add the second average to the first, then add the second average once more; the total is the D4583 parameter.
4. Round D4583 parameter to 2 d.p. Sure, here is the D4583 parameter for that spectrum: 51.82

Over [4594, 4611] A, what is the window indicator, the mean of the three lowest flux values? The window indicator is 16.7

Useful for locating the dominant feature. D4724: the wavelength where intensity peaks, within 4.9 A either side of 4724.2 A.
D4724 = 4719.86 A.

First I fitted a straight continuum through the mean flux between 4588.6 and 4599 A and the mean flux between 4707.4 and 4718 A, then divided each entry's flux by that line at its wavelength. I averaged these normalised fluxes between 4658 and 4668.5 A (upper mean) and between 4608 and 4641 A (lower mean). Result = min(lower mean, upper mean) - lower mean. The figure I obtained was -0.023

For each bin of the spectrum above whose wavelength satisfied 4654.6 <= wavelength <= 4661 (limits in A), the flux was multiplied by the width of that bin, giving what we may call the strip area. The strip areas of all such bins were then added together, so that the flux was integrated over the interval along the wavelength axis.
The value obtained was 115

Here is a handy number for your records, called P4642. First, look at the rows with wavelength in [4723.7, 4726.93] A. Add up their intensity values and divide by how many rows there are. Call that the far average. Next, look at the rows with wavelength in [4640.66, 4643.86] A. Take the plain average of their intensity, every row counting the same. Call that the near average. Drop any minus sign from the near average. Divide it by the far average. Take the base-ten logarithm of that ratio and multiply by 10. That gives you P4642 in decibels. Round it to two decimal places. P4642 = 0.00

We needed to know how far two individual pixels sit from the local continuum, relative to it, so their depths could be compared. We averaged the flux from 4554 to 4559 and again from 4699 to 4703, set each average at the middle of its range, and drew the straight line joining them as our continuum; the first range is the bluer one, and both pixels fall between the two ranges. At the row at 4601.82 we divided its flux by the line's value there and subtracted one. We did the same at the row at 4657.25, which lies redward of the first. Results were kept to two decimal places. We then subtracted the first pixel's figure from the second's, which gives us 0.07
